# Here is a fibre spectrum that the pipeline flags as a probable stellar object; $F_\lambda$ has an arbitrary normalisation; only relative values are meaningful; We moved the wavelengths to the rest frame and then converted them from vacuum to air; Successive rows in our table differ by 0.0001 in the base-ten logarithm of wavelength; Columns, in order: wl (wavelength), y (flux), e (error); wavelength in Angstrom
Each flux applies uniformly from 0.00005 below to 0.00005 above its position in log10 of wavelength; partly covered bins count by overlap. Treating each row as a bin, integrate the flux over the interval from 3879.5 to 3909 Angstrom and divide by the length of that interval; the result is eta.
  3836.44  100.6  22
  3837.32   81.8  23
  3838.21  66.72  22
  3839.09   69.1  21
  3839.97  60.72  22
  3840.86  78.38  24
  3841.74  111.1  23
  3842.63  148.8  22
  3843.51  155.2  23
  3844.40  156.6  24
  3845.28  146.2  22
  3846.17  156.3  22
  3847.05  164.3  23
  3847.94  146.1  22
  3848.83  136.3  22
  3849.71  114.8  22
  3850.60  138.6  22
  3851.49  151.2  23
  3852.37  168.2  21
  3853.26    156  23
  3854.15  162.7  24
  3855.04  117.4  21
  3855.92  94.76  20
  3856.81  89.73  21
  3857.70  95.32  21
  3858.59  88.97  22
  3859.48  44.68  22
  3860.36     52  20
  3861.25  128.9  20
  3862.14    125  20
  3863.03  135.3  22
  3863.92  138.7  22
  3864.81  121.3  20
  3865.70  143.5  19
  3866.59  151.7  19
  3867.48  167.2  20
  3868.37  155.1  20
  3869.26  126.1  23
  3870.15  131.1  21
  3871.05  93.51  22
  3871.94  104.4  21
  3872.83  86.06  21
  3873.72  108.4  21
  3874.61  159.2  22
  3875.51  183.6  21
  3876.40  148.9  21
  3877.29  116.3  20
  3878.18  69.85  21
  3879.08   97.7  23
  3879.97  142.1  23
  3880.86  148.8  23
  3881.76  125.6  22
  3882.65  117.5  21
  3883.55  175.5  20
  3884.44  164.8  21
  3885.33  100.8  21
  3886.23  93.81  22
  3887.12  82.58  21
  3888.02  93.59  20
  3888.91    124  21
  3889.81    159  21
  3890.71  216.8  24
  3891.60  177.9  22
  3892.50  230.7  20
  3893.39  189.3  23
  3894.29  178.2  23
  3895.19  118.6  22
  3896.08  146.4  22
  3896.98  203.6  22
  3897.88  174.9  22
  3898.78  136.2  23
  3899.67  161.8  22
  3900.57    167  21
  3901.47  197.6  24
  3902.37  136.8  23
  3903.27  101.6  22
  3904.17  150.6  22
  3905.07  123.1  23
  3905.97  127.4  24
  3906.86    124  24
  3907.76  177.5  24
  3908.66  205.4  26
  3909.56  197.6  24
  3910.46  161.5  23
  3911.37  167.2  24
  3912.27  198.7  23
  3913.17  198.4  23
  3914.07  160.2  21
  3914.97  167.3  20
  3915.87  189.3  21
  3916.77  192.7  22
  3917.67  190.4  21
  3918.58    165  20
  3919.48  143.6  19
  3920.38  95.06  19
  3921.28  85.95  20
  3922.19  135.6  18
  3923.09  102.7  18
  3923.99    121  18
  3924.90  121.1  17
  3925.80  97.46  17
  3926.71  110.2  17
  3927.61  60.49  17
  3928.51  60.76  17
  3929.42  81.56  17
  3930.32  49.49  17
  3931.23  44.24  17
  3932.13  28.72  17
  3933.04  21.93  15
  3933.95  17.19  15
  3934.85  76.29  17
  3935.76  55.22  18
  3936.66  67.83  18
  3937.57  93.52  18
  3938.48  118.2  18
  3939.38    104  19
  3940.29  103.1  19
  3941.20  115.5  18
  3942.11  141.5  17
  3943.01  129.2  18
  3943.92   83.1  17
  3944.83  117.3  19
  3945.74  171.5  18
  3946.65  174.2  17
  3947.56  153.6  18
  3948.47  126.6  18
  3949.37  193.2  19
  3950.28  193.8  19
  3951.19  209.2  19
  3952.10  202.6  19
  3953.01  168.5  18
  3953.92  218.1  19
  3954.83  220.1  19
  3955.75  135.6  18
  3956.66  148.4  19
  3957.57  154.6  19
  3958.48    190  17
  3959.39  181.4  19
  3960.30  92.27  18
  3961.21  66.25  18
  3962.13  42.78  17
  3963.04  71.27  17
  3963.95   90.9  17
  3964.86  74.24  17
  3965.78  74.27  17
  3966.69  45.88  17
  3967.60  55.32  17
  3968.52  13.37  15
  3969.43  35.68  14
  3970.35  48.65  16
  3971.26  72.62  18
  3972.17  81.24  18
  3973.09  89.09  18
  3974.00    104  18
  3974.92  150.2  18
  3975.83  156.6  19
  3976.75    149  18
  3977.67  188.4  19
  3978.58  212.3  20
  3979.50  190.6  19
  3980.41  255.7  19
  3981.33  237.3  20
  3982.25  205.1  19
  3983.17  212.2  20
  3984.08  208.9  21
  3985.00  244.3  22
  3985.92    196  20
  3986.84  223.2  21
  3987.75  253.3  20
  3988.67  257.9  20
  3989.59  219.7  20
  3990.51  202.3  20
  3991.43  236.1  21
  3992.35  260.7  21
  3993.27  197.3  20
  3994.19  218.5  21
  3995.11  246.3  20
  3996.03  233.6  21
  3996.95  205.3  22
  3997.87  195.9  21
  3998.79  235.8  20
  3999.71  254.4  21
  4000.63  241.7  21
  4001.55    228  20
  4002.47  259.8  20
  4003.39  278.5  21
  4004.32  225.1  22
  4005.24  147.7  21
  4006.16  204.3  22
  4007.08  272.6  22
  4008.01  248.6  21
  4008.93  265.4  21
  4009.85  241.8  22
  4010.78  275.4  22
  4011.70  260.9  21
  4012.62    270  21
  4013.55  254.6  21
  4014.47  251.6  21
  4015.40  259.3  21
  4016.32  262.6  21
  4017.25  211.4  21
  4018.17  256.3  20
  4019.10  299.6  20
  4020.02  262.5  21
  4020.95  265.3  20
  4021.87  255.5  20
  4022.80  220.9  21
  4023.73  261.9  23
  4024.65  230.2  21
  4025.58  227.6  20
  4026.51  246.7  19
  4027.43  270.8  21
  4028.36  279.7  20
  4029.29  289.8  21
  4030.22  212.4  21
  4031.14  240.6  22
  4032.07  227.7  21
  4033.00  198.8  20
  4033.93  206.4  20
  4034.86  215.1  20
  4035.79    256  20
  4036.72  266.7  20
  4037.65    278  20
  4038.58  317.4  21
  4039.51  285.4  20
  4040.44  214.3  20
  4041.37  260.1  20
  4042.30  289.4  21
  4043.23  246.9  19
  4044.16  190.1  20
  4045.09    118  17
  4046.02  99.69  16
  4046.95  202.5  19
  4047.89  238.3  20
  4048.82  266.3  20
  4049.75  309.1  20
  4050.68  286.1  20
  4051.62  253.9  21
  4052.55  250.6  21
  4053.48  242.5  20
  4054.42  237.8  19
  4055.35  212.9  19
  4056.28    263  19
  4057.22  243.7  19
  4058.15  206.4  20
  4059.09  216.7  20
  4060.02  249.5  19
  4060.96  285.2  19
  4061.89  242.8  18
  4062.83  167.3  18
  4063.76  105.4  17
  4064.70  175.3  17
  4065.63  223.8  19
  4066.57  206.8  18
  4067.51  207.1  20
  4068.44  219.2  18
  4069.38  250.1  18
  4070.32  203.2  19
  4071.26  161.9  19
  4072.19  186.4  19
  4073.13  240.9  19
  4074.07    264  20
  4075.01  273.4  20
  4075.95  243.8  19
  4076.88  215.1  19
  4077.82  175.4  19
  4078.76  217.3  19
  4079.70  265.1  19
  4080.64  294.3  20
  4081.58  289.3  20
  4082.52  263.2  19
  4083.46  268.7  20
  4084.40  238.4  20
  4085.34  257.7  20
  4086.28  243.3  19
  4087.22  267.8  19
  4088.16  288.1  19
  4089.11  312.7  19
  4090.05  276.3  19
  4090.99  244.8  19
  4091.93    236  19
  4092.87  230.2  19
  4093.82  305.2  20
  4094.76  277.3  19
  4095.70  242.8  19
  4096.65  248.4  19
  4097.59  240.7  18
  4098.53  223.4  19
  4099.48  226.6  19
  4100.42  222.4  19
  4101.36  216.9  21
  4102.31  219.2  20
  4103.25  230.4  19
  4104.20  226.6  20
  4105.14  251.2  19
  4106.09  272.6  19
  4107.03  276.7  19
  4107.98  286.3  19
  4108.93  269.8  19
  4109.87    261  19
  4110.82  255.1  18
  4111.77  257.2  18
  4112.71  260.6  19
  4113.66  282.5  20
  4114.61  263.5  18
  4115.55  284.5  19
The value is 151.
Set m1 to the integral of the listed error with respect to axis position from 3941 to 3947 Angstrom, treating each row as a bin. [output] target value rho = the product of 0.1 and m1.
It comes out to 10.6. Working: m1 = 106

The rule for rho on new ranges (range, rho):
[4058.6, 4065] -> 11.7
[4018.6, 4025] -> 13.3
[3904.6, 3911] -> 15.4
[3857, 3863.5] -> 13.7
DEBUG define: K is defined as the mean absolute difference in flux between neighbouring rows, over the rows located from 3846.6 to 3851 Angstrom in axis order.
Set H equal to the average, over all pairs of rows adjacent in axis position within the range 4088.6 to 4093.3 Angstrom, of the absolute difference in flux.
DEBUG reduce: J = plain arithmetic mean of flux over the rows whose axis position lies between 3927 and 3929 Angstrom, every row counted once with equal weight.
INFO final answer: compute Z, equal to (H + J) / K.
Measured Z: 4.4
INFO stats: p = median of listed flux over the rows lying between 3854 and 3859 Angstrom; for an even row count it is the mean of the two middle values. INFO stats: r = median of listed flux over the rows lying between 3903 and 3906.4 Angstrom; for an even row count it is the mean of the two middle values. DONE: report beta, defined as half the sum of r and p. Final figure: 110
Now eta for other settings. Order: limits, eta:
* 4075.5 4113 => 252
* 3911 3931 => 130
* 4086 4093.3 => 263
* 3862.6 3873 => 131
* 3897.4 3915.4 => 162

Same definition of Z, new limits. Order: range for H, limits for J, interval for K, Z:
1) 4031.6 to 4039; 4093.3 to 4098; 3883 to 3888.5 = 13.7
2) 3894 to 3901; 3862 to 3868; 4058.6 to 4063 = 3.8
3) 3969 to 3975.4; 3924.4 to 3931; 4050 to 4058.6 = 4.5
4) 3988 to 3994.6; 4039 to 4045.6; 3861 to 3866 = 22.9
